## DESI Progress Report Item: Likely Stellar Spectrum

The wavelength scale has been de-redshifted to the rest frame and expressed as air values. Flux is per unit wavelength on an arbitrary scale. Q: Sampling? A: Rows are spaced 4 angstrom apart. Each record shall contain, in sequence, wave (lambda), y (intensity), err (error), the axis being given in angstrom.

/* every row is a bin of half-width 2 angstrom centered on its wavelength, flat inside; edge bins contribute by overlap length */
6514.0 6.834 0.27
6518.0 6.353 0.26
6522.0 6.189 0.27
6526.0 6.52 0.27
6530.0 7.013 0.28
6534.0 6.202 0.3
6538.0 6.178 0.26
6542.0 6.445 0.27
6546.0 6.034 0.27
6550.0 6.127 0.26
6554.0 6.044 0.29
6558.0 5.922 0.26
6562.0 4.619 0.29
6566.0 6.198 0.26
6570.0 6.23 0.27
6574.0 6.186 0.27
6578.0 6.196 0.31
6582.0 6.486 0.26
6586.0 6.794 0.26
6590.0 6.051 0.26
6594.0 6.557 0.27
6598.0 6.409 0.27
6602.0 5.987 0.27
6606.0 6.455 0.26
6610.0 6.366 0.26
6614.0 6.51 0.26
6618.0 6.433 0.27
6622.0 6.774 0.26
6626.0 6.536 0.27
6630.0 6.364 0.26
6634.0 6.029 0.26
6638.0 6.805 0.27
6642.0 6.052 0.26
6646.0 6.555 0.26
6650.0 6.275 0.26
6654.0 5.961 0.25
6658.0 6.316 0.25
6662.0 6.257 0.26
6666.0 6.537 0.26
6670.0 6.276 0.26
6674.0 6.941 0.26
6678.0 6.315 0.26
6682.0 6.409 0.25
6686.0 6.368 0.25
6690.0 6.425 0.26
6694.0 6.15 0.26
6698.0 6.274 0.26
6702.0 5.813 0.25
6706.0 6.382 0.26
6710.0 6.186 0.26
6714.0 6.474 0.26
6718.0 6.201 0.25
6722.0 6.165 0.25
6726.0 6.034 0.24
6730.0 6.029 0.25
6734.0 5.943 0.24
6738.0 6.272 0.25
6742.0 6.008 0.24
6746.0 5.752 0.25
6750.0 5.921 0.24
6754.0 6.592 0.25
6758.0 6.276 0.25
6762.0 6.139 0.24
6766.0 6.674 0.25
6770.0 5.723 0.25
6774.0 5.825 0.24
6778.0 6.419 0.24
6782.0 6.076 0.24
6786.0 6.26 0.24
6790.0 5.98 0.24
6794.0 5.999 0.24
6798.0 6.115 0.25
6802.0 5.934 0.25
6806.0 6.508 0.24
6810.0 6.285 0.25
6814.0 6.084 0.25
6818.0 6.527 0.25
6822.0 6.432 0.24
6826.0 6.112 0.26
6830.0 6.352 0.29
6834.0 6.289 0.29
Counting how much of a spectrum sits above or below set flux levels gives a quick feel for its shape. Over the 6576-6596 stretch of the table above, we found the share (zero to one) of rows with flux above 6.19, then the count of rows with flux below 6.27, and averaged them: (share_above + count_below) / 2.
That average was 1.40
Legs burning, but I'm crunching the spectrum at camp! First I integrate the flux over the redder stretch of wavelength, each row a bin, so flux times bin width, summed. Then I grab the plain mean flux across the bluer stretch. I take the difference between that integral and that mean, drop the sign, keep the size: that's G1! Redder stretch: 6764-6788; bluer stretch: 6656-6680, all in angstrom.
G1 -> 141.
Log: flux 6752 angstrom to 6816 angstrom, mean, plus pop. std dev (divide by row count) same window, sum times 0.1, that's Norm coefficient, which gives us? 0.644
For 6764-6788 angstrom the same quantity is 0.649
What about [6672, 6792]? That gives 0.648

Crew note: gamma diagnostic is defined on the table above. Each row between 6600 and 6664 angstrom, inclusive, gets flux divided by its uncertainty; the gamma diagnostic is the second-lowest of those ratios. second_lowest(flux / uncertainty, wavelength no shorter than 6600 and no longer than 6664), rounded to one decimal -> 23.2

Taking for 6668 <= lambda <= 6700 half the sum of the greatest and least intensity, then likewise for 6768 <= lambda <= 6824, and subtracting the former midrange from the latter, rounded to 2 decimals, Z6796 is -0.42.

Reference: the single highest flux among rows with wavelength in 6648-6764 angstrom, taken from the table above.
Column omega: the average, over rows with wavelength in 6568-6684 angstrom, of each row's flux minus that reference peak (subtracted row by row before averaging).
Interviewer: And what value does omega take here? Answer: -0.56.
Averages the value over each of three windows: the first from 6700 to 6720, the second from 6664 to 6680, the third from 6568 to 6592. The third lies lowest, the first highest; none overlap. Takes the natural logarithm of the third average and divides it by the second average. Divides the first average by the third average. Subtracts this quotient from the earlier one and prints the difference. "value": -0.70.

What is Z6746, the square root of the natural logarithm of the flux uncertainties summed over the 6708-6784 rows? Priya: 1.24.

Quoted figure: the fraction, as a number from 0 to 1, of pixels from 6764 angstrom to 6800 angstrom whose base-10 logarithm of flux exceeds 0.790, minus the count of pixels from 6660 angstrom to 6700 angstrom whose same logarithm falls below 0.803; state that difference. -4.7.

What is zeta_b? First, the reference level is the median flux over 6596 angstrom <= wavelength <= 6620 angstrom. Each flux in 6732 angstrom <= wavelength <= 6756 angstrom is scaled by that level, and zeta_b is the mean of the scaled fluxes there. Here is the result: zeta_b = 0.95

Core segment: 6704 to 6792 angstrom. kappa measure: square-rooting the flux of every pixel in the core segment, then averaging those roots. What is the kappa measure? 2.48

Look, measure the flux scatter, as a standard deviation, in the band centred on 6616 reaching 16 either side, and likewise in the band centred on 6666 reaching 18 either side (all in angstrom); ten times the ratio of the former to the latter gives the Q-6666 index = 8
